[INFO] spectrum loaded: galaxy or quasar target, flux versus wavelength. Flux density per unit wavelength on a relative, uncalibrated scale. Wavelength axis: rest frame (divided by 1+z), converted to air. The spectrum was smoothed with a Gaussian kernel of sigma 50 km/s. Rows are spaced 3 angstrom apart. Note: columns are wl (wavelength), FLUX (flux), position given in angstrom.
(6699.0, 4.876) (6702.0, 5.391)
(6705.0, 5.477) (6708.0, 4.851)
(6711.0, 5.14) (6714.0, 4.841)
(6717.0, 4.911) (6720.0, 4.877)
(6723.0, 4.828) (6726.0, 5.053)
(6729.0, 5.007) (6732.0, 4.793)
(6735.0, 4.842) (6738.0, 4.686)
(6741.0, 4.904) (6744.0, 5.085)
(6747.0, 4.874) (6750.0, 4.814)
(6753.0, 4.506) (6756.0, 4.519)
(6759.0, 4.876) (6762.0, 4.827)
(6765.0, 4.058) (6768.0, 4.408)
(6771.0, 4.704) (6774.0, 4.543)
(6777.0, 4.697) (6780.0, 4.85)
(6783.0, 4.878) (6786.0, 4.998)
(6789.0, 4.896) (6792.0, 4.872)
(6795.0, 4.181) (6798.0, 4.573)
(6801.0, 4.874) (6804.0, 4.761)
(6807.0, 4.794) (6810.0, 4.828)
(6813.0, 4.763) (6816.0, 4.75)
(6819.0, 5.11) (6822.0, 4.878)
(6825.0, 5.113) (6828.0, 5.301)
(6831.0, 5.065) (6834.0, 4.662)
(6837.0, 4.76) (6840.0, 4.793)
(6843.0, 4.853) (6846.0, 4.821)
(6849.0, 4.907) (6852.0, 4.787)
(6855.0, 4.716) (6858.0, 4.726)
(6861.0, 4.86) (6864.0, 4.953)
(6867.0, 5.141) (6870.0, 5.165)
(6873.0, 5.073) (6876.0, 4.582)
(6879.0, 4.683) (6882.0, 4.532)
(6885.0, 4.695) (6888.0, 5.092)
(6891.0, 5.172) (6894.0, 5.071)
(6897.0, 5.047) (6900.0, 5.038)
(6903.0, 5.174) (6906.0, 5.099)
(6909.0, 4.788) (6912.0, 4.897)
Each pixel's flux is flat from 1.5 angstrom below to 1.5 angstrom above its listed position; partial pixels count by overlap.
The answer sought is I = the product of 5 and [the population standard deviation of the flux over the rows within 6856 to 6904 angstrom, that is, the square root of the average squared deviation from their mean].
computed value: 1.08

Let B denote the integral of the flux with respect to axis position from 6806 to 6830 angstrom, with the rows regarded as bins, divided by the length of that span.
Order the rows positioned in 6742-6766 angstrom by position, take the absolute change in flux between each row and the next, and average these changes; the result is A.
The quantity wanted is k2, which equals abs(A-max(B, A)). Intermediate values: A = 0.25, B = 4.95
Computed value 4.70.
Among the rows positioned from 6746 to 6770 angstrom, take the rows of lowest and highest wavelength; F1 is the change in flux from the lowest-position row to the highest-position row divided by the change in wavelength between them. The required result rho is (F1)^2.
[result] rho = 0.0005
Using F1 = -0.022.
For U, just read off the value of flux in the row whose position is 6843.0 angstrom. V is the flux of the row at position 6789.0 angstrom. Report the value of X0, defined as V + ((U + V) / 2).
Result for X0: 9.8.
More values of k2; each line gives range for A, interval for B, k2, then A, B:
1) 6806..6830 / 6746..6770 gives 4.45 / 0.16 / 4.61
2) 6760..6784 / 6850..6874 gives 4.65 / 0.27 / 4.92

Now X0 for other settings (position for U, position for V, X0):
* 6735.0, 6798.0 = 9.3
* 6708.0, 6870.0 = 10.2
